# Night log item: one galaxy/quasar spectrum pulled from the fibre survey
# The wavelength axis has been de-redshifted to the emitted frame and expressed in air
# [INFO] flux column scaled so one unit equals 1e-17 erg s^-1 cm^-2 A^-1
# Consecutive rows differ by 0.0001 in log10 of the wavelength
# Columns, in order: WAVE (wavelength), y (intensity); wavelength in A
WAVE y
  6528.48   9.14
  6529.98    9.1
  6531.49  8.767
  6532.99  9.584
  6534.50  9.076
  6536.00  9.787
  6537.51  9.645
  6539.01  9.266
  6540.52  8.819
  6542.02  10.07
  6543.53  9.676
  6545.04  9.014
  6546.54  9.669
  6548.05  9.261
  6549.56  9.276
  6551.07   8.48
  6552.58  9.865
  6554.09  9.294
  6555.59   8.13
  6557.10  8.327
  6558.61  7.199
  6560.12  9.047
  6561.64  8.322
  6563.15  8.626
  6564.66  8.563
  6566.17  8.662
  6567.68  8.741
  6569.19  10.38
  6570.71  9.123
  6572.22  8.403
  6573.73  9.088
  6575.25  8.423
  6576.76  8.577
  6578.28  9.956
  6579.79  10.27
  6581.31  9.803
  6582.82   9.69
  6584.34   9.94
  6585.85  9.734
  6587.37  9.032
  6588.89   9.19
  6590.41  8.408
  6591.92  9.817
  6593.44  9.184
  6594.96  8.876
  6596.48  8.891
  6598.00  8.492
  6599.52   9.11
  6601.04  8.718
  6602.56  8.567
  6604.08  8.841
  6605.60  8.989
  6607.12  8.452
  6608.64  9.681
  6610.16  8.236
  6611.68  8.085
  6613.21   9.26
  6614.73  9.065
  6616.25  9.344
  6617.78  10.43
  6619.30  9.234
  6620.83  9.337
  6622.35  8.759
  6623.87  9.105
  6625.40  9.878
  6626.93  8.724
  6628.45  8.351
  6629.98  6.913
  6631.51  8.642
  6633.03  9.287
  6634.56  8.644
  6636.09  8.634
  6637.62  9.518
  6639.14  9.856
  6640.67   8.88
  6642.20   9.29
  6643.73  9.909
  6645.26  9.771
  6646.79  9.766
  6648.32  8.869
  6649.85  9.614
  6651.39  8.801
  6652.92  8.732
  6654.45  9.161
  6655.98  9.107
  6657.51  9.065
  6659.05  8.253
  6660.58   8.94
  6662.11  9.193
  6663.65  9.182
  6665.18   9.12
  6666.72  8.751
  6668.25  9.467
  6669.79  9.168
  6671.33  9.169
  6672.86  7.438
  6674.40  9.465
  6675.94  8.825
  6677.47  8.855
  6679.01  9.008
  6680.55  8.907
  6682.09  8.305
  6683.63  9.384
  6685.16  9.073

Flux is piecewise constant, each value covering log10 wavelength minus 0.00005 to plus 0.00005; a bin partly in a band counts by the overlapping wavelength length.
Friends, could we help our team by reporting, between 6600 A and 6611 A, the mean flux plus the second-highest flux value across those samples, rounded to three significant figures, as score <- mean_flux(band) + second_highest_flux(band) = 17.8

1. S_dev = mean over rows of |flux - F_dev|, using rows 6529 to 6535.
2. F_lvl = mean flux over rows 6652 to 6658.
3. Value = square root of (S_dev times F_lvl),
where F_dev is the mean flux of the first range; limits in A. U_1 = 1.43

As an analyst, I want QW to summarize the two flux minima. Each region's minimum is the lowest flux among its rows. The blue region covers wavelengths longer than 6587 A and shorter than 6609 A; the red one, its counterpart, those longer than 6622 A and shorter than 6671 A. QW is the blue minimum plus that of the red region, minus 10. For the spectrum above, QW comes 5.3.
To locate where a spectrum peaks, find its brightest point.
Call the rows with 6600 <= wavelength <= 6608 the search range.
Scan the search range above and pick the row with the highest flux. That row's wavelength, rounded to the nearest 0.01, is 6605.60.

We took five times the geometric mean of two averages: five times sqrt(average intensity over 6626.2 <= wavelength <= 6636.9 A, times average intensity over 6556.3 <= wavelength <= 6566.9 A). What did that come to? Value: 42.1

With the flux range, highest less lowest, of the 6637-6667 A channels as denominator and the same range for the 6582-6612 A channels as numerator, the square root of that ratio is 1.06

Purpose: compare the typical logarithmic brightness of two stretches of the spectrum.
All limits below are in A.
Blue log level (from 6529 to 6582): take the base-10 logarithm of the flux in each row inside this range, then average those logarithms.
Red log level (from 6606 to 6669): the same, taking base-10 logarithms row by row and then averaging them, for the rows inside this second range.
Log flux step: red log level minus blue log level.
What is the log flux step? 0.00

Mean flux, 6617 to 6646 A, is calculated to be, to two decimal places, 9.11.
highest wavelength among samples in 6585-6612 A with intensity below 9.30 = 6611.68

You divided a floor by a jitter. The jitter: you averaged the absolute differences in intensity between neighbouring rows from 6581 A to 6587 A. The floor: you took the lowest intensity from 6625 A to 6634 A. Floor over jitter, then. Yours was 36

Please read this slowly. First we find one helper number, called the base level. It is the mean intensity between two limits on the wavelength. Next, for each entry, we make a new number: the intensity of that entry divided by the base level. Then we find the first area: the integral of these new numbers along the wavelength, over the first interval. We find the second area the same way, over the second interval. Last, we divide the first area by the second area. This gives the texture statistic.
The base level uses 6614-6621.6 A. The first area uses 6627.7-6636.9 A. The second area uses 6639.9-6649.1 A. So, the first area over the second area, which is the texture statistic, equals 0.89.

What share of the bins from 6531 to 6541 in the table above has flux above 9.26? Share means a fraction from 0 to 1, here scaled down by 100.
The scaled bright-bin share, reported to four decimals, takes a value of 0.0057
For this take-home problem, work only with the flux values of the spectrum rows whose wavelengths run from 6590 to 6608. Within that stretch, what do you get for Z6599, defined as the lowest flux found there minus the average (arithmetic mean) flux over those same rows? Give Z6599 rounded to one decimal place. -0.5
